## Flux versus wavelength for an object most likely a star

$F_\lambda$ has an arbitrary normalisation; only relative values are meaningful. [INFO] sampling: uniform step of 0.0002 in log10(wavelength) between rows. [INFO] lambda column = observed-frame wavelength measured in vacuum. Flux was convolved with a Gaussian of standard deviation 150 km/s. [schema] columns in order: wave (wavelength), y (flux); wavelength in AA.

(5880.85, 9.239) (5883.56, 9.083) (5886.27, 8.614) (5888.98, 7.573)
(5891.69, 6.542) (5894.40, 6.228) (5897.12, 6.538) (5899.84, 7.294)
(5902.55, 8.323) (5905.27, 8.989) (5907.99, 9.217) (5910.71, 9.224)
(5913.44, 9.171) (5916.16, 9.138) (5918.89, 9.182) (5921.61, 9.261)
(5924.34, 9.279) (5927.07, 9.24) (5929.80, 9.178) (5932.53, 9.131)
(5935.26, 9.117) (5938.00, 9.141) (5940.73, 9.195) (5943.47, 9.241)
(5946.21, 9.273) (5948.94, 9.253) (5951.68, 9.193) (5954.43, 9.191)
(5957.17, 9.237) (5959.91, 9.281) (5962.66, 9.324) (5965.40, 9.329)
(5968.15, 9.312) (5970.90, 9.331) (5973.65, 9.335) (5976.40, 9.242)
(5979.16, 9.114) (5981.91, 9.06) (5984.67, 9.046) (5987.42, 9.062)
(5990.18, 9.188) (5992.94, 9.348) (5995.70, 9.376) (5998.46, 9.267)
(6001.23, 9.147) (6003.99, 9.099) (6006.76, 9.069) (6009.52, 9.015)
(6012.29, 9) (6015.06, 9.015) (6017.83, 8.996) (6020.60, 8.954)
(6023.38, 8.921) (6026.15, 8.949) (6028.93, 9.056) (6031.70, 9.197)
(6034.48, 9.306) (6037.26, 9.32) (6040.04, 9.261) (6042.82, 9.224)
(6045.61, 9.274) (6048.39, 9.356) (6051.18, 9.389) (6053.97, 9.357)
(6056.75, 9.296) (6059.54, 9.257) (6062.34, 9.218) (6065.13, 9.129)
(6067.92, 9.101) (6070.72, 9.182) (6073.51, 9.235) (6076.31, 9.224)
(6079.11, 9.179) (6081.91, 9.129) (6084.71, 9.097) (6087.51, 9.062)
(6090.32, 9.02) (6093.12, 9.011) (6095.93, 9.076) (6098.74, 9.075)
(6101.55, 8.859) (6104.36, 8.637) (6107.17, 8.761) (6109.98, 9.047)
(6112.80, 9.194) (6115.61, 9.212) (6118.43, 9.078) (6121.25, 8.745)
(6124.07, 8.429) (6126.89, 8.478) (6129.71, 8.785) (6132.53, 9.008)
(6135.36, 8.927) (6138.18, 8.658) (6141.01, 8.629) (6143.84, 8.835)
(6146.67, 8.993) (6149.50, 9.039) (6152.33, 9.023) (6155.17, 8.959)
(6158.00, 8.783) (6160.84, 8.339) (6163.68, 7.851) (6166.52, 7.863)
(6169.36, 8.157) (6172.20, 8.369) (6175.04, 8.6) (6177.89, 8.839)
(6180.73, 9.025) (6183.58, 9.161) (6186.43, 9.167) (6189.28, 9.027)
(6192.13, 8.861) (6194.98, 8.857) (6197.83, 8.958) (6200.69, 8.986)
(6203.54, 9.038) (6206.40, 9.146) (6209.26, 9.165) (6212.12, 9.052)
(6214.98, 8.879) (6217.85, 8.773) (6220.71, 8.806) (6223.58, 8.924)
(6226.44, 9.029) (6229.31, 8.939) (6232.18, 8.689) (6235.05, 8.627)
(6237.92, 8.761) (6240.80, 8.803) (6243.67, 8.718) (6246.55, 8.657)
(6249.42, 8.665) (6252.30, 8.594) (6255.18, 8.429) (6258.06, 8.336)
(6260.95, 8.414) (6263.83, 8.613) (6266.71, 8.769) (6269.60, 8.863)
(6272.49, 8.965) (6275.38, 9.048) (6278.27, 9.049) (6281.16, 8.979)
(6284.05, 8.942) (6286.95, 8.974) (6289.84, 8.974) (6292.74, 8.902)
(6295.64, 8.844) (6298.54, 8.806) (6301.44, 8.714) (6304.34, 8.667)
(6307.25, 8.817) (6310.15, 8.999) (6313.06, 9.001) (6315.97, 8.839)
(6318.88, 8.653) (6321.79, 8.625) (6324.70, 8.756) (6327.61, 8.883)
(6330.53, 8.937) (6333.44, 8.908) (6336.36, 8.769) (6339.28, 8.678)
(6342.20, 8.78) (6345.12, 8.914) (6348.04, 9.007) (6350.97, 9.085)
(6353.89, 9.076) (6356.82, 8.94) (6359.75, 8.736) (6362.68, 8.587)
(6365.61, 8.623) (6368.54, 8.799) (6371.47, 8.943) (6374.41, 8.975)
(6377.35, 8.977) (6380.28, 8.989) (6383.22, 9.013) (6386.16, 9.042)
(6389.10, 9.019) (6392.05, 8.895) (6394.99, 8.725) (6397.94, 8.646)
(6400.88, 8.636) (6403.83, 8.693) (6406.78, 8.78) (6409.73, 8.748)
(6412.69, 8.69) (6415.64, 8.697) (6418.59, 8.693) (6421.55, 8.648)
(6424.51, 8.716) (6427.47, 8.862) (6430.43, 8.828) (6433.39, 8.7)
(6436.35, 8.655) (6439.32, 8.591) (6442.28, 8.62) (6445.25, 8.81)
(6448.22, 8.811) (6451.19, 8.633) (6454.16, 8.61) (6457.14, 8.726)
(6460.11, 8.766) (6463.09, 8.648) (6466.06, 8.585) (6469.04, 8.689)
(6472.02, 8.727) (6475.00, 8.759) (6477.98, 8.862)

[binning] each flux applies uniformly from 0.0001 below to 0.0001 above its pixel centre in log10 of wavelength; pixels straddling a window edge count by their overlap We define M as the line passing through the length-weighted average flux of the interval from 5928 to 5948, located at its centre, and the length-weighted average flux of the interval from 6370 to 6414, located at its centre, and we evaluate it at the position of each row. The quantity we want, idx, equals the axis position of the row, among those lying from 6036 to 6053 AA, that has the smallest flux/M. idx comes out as 6042.82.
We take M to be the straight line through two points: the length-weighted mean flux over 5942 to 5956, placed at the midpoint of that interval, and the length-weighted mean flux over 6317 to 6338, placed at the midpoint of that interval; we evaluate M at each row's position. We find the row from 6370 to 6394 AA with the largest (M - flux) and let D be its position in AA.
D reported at 6392.05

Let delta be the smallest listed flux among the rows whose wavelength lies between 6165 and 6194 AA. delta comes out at 7.863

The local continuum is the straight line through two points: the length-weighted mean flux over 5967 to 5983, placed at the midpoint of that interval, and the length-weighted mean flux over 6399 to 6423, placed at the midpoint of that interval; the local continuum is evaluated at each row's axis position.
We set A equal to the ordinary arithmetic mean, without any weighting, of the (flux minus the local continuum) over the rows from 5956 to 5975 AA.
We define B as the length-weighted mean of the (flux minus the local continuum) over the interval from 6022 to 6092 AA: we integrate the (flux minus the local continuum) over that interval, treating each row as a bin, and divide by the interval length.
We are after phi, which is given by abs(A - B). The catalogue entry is 0.01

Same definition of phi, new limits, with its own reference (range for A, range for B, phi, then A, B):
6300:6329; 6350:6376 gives 0.12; -0.02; 0.10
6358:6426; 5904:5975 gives 0.13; 0.07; -0.05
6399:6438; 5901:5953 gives 0.18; 0.03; -0.15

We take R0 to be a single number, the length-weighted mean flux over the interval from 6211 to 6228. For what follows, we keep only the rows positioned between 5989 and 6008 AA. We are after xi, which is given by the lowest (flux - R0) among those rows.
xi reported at 0.162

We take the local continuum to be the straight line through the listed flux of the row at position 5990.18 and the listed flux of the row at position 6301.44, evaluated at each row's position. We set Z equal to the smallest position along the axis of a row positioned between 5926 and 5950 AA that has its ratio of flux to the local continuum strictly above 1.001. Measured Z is 5946.21 AA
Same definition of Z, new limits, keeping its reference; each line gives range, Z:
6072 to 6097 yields 6073.51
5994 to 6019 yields 5995.70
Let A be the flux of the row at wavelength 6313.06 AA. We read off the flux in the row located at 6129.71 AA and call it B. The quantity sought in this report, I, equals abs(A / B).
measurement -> 1.02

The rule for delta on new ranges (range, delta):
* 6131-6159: 8.629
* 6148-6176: 7.851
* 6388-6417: 8.636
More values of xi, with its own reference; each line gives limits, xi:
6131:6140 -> -0.249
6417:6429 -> -0.259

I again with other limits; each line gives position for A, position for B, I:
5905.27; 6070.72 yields 0.98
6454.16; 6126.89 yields 1.02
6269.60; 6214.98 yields 1.00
